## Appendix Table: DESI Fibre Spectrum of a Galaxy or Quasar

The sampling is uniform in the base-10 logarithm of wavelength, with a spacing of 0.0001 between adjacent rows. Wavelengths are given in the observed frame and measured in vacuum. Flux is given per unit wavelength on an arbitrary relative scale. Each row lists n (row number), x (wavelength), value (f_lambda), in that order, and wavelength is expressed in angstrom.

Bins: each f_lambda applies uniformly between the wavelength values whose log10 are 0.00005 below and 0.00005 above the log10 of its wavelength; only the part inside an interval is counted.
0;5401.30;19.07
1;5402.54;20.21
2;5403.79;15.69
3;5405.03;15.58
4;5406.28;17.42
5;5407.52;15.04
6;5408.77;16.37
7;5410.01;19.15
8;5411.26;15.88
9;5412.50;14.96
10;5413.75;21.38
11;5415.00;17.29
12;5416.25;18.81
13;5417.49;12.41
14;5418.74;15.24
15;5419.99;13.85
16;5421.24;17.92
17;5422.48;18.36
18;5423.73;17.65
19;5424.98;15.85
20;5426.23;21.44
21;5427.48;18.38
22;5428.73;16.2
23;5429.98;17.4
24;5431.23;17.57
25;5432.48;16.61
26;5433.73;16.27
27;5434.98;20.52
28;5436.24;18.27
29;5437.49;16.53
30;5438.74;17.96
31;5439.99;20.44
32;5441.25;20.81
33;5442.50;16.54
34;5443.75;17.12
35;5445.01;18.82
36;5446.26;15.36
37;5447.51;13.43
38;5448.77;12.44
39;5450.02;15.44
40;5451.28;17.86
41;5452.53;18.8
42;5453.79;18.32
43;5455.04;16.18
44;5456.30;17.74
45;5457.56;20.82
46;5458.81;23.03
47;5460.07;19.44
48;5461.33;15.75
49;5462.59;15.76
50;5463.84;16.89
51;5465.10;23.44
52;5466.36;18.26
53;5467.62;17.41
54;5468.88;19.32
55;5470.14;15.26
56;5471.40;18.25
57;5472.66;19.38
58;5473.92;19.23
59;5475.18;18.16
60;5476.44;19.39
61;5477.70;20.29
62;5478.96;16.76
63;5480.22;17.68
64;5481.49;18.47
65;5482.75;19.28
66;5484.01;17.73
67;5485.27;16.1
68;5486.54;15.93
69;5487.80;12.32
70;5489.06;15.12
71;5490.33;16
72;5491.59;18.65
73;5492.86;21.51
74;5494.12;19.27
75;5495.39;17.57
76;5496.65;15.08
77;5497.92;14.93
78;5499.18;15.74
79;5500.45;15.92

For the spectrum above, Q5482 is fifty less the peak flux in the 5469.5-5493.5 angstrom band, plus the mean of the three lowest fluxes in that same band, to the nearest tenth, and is 42.7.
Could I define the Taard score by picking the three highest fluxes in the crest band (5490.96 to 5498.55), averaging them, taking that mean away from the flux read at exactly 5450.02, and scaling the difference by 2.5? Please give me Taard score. -11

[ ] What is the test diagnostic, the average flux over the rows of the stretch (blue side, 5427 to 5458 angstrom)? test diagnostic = 17.4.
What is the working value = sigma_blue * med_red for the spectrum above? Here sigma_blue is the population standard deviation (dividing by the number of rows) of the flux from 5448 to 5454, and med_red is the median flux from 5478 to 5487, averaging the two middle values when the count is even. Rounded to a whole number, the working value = 42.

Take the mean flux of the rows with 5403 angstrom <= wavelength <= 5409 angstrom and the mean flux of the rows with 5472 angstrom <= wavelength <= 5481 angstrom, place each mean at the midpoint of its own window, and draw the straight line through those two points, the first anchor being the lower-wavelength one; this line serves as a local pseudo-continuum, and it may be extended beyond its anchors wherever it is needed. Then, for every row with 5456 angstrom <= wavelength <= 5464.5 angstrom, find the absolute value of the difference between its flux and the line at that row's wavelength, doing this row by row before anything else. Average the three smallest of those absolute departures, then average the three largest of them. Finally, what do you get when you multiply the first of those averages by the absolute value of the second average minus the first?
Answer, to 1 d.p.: 2.4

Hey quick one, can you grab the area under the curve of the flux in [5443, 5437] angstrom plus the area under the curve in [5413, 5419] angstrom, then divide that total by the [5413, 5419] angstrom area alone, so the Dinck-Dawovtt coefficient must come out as 2.09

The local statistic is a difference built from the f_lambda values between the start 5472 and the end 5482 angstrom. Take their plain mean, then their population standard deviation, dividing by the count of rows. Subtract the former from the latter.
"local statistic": -18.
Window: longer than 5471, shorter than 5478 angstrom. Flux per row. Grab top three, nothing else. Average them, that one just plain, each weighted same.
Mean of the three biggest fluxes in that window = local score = 19.7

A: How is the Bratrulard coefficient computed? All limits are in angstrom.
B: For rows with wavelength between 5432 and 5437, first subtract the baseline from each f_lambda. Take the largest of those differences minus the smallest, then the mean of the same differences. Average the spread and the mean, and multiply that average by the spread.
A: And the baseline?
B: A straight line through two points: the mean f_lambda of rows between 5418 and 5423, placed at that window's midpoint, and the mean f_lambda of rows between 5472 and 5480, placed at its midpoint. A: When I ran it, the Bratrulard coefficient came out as 11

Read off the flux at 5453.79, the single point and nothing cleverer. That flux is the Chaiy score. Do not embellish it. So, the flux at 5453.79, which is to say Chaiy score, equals 18.32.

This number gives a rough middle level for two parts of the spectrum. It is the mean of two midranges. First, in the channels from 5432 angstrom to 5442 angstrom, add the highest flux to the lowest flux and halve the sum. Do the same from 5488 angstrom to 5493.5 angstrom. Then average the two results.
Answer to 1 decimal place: 18.4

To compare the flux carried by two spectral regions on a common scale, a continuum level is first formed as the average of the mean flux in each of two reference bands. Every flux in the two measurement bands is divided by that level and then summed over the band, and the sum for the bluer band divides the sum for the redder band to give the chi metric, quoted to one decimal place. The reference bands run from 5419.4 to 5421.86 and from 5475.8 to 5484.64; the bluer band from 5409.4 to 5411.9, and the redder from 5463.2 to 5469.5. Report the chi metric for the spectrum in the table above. 2.7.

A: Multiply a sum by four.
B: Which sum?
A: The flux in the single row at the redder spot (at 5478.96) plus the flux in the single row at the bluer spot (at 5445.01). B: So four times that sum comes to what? 142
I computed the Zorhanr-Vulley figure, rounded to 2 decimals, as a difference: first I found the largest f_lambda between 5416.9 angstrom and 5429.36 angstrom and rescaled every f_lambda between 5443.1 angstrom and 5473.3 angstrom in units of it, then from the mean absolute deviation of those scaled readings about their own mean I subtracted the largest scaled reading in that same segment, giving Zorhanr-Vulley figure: -1.00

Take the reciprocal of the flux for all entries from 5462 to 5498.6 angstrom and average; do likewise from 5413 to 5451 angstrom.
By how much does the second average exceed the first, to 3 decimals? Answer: 0.002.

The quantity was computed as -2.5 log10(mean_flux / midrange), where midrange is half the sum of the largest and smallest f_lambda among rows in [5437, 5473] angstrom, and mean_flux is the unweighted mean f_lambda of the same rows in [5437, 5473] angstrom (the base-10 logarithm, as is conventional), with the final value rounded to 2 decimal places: 0.01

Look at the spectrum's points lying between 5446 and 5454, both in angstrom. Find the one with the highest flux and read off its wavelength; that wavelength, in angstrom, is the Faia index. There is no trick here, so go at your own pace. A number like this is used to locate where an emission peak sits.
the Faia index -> 5452.53 angstrom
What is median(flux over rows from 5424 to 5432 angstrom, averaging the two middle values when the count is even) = 17.5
